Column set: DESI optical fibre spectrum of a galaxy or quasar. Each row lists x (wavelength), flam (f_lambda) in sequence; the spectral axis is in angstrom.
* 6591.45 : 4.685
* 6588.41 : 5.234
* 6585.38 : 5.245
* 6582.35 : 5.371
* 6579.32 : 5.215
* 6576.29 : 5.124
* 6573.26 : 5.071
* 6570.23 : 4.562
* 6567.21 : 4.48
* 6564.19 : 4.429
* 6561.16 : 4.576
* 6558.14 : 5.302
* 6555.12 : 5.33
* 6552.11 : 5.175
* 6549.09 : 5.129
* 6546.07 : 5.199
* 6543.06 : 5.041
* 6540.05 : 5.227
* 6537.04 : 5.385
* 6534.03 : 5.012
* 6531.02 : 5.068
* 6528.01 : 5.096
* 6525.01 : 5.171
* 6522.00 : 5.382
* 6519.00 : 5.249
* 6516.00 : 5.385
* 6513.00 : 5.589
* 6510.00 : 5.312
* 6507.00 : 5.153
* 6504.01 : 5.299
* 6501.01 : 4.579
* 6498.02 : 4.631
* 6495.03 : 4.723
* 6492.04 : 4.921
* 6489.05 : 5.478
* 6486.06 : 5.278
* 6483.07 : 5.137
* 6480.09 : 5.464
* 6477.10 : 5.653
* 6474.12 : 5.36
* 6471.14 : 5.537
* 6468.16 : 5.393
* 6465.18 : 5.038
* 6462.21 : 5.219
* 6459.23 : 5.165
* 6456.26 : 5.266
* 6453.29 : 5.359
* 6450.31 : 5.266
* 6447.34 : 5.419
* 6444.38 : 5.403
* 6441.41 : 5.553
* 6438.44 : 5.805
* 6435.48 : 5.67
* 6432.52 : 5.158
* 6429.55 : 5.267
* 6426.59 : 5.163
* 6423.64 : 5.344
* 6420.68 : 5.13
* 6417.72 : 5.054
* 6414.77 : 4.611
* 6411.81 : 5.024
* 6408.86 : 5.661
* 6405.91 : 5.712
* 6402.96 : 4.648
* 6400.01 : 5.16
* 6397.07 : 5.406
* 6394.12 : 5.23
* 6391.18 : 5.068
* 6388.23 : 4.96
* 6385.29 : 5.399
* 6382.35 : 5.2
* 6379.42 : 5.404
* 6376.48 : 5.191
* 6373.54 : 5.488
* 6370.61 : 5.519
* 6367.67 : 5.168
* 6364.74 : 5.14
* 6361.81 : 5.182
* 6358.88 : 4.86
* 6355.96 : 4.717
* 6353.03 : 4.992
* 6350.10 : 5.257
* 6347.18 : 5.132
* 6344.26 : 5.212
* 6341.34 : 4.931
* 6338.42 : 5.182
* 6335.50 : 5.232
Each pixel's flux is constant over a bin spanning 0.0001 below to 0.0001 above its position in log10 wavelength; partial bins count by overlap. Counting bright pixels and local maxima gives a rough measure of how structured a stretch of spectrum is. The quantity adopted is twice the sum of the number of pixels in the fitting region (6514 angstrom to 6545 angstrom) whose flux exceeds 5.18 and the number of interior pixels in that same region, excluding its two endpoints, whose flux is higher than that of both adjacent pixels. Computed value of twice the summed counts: 14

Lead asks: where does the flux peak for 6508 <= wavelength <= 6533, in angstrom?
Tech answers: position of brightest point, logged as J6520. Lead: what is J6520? 6513.00 angstrom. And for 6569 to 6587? 6582.35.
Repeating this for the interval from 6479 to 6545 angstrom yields 6513.00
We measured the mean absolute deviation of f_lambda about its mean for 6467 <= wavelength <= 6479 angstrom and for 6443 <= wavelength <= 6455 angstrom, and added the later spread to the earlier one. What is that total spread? 0.16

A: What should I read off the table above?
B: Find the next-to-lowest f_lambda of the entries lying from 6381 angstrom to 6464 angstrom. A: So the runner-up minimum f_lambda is 4.648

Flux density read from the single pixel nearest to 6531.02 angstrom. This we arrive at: 5.068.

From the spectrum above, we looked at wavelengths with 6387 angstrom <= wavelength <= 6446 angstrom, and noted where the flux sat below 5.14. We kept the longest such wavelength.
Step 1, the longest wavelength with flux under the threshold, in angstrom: 6420.68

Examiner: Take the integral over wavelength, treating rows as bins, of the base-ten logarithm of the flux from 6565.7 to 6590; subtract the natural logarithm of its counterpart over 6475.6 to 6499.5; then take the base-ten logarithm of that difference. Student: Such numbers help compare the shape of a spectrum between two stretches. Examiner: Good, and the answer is 1.2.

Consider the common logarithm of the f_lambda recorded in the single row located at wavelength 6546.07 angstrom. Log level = 0.72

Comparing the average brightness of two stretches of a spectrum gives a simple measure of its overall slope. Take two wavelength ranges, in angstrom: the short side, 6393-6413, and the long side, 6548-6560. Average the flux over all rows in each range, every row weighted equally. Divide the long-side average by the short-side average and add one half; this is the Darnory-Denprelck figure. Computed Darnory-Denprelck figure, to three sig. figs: 1.49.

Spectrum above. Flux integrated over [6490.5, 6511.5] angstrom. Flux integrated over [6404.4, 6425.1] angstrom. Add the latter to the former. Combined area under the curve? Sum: 212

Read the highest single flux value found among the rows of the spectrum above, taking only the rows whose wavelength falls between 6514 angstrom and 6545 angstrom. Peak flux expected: 5.385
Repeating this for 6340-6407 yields 5.712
